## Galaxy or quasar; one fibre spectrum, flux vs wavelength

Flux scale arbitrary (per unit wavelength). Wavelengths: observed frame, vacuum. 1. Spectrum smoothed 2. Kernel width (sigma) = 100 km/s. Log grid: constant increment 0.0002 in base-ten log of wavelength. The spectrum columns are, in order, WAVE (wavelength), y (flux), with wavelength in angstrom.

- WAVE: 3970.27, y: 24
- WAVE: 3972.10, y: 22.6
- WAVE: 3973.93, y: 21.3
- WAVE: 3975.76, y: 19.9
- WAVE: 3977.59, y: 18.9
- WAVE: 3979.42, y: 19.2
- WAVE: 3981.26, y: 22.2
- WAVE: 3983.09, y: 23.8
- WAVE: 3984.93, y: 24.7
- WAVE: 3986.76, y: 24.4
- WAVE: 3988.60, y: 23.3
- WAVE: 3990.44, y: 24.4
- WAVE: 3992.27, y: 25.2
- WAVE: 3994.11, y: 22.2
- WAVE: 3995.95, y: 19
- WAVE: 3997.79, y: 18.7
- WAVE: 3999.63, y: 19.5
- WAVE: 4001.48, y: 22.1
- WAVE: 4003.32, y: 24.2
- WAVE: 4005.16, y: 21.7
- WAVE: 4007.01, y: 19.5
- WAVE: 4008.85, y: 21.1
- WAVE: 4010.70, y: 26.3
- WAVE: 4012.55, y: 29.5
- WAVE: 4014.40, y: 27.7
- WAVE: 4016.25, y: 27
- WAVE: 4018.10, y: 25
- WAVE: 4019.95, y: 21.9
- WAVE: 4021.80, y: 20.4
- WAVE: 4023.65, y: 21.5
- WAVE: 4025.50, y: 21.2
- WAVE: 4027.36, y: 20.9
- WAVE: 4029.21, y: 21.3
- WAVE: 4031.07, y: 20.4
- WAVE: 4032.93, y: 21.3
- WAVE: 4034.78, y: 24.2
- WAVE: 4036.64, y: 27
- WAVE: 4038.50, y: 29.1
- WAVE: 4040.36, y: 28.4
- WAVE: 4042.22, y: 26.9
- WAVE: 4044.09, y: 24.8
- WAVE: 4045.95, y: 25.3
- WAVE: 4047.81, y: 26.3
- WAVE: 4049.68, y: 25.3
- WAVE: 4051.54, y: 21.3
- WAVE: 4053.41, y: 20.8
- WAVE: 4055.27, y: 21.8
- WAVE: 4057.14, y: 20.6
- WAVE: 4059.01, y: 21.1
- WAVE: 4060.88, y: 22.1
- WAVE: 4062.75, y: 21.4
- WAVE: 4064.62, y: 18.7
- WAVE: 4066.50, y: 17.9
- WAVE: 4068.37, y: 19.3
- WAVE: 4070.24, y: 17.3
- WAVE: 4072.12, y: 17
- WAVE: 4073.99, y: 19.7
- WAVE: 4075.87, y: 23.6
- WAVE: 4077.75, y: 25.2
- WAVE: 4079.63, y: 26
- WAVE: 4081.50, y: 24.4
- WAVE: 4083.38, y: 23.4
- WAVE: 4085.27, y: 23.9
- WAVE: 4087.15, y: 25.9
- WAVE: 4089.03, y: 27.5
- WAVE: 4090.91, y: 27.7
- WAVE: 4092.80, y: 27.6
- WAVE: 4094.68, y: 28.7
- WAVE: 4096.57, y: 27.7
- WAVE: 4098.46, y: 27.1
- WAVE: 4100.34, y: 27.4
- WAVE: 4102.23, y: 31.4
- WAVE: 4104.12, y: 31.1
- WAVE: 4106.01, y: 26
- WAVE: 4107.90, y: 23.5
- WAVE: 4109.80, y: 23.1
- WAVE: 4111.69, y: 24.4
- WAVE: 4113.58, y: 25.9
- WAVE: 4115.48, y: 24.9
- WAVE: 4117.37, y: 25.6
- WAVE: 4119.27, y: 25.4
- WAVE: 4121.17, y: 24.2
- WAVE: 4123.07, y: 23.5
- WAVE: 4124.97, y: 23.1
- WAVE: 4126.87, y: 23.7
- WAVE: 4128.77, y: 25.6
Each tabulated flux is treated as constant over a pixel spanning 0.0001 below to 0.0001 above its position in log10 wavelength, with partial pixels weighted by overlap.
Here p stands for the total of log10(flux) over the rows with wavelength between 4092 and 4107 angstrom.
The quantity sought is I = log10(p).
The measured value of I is 1.07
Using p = 12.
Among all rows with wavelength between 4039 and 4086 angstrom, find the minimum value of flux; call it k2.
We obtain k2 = 17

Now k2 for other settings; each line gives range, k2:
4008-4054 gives 20.4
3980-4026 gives 18.7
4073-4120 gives 19.7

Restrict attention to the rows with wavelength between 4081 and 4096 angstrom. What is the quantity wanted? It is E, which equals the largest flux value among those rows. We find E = 28.7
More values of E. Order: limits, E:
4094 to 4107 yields 31.4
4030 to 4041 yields 29.1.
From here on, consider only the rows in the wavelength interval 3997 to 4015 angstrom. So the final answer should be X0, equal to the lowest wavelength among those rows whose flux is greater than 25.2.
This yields 4010.70 angstrom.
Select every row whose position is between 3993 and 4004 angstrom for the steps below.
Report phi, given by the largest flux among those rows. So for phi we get 24.2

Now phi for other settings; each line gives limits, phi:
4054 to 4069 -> 22.1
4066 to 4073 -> 19.3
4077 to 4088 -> 26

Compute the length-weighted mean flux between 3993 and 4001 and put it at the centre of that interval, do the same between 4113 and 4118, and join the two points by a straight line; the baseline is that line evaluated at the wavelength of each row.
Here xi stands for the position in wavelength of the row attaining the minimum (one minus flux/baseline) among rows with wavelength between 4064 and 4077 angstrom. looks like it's 4075.87 angstrom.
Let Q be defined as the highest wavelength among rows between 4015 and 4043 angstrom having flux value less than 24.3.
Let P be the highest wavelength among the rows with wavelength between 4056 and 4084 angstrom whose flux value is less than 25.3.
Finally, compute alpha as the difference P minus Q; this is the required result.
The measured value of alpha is 48.6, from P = 4083.38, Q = 4034.78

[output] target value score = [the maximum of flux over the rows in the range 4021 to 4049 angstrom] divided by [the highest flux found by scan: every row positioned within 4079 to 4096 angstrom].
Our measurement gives 1.01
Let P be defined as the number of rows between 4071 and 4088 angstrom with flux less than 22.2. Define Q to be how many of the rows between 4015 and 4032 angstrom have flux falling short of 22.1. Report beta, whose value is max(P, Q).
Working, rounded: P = 2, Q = 7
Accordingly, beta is 7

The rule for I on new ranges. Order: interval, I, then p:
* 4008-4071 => 1.66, 46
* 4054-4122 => 1.70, 50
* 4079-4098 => 1.15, 14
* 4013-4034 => 1.17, 15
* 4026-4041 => 1.04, 11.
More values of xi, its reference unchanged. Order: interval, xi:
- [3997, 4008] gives 4003.32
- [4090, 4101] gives 4094.68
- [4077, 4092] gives 4090.91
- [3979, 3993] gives 3992.27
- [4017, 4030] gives 4018.10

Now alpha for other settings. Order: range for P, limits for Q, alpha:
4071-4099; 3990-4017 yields 76.4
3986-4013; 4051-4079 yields -67.0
